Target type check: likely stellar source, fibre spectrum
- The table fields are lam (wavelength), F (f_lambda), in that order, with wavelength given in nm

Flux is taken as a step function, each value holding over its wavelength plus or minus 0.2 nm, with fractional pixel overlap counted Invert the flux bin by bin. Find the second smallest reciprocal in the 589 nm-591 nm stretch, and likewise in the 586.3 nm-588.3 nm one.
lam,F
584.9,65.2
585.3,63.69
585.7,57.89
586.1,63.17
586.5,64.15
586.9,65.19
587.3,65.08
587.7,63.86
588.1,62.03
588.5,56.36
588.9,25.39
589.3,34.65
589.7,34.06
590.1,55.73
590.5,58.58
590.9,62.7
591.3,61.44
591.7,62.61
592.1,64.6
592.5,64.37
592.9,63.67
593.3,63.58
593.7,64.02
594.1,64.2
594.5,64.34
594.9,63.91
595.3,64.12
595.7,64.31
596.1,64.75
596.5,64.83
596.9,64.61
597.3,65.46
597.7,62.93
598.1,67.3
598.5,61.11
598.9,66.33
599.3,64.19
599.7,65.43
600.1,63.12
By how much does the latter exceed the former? -0.0017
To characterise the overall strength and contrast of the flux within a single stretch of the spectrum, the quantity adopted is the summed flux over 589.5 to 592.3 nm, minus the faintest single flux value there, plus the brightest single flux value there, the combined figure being 430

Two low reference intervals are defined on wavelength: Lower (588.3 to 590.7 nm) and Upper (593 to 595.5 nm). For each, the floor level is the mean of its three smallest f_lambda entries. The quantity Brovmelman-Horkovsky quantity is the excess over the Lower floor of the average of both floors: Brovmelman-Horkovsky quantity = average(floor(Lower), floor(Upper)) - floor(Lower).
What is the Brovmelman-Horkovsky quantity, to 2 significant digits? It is 16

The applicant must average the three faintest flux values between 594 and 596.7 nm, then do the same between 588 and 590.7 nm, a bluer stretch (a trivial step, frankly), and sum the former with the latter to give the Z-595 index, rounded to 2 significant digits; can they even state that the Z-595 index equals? 95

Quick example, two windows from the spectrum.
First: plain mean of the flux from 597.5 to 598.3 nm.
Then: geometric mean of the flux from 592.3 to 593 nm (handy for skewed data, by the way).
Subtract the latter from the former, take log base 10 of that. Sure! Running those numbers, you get 0.0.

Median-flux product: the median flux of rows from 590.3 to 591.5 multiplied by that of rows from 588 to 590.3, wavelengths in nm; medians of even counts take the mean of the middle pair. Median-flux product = 2776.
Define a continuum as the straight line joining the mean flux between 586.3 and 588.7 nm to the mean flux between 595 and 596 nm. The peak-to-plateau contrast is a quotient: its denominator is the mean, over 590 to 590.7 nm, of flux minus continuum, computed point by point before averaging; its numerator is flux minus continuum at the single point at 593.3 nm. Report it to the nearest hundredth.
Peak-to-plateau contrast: 0.04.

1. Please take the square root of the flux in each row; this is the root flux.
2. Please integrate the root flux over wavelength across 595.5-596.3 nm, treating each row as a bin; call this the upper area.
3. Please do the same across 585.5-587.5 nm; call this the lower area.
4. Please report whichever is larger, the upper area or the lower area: 15.9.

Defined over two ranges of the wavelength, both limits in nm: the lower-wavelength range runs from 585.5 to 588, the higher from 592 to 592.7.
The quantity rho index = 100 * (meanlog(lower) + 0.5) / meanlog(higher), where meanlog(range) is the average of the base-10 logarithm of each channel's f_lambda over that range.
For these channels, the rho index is 127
